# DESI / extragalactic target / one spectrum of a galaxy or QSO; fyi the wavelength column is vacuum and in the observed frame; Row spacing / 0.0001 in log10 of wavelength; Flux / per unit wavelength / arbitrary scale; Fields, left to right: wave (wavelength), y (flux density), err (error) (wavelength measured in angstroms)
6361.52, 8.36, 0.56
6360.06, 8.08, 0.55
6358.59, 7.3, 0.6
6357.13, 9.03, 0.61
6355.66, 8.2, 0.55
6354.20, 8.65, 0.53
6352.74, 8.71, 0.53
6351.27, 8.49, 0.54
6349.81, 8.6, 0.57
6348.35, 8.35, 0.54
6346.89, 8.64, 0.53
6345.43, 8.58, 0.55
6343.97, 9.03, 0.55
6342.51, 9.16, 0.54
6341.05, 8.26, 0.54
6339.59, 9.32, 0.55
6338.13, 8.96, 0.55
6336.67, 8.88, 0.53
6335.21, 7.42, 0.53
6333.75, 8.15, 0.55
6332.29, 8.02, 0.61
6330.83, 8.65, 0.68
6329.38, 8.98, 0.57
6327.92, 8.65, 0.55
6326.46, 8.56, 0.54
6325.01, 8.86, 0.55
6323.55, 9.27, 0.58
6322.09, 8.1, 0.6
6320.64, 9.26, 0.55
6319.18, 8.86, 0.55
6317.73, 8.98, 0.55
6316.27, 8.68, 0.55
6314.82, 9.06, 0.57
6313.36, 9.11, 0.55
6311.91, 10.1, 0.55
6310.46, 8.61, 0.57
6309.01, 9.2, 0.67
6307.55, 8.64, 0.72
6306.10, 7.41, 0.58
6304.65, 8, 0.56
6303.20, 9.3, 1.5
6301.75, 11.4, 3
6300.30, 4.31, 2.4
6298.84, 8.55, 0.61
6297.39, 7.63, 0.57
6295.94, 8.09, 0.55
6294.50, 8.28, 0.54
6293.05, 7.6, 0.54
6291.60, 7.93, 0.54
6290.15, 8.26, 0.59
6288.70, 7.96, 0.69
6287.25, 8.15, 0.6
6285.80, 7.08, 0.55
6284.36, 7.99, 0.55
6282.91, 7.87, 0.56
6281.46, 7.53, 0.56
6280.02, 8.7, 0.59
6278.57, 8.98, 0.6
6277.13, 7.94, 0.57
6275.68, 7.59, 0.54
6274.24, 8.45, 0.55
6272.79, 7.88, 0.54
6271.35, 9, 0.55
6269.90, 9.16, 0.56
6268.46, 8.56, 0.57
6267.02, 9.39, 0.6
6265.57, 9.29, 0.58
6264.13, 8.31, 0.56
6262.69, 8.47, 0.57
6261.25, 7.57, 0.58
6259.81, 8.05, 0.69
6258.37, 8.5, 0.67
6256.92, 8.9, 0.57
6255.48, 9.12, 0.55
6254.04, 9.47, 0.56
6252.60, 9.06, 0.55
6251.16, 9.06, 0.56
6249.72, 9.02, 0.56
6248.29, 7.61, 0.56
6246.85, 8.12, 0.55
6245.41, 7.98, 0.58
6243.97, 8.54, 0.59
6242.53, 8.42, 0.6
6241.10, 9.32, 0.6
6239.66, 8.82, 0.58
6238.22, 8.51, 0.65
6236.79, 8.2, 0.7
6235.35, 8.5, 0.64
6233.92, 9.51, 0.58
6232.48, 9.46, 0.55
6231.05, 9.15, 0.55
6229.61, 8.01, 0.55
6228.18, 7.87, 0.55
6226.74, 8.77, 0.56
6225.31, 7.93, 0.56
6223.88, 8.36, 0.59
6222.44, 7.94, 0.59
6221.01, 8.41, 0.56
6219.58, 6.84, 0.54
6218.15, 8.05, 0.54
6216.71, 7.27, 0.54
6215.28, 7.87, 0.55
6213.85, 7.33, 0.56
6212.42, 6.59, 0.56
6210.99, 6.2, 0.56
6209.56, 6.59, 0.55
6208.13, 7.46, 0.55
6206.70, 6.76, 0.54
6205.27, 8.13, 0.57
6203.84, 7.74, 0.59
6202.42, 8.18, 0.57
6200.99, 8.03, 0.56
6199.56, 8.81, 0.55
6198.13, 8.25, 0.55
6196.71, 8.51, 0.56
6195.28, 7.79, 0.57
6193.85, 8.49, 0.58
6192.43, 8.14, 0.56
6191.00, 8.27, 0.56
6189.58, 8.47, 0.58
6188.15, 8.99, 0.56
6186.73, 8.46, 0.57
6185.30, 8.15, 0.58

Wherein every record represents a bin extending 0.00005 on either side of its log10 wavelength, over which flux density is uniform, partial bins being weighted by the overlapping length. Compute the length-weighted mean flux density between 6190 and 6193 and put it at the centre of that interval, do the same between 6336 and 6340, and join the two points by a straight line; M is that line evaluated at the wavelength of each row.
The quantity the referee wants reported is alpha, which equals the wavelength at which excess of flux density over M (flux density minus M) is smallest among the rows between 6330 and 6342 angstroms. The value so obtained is 6335.21 angstroms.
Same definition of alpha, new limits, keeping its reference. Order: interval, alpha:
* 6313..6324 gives 6322.09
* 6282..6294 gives 6285.80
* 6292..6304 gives 6300.30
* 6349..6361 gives 6358.59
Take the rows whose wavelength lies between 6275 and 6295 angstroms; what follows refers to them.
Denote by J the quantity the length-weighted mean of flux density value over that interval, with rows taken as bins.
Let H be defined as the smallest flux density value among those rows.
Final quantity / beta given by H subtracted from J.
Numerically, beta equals 0.9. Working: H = 7.08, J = 8.0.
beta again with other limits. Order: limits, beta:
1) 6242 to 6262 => 1.0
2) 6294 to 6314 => 4.2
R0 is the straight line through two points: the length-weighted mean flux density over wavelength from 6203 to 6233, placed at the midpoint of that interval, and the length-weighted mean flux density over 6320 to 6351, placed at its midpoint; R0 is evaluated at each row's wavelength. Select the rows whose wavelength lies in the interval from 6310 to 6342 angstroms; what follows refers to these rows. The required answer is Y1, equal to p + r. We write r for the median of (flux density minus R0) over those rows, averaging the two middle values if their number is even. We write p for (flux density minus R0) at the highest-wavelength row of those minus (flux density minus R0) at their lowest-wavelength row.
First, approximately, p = -0.59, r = 0.26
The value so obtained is -0.33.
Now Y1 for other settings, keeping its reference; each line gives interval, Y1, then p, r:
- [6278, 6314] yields -0.27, -0.14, -0.13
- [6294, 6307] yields -1.21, -0.96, -0.25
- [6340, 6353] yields 0.21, 0.36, -0.15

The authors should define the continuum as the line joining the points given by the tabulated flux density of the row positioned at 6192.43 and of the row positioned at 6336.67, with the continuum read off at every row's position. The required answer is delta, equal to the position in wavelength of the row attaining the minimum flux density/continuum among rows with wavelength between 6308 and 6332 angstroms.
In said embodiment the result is 6322.09 angstroms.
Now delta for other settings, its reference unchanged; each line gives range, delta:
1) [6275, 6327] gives 6300.30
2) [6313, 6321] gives 6316.27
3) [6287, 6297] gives 6293.05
